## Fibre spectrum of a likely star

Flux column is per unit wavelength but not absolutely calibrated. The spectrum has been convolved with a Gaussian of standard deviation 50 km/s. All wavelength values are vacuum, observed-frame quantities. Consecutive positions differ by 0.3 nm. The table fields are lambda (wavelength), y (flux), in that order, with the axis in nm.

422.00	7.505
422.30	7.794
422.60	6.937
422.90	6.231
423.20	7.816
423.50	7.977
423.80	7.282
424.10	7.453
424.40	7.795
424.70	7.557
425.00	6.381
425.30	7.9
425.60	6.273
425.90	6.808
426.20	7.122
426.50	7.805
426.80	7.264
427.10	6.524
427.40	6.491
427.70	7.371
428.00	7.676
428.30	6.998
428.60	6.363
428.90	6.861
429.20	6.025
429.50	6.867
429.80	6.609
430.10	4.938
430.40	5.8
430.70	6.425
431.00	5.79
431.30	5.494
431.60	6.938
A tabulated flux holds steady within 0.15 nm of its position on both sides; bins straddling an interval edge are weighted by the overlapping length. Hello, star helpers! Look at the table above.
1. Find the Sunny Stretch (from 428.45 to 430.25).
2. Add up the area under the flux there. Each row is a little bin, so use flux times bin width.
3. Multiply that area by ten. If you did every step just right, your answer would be 113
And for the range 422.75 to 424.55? 134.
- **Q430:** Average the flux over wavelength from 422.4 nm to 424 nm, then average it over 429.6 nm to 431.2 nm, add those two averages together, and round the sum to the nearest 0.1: 13.2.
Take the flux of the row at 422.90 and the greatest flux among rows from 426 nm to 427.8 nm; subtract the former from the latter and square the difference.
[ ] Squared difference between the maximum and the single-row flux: 2.5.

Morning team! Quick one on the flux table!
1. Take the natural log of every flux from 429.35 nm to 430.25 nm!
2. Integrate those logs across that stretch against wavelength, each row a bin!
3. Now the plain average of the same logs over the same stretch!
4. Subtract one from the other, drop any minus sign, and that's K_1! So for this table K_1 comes 0.180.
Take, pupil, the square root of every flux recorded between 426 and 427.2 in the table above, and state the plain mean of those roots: 2.68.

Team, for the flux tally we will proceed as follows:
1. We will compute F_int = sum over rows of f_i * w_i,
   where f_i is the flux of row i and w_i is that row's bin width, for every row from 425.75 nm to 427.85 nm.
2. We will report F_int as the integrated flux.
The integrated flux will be 15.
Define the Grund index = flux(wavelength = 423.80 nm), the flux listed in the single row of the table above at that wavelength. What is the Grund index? 7.282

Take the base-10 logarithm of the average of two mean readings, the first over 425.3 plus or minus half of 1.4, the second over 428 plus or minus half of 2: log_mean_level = 0.841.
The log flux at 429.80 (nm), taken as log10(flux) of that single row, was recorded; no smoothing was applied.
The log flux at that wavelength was 0.82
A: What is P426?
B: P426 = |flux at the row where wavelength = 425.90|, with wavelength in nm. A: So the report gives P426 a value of 6.8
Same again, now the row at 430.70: 6.4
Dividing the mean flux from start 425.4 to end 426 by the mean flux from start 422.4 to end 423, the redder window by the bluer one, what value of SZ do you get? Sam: 0.99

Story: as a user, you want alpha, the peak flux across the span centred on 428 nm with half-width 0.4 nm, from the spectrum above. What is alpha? 7.676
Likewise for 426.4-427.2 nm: 7.805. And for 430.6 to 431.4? 6.425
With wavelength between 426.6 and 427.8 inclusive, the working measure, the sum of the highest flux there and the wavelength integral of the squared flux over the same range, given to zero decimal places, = 65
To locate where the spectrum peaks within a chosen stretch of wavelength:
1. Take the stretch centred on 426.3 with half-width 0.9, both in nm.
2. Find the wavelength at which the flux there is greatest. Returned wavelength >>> 426.50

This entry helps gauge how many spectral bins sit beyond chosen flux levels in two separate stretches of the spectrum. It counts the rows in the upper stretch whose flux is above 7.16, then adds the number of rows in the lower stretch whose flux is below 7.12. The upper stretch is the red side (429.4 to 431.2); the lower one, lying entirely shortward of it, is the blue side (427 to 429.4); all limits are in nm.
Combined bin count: 6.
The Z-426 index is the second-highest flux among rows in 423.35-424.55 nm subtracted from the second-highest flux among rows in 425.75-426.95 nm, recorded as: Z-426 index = -0.53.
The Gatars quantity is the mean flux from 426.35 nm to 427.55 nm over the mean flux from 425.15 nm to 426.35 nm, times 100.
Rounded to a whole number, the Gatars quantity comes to 100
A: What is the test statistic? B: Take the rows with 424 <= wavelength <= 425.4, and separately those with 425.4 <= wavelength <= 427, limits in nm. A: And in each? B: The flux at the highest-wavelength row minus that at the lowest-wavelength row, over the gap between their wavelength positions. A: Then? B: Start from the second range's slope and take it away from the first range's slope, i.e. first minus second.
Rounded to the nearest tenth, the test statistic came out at -0.5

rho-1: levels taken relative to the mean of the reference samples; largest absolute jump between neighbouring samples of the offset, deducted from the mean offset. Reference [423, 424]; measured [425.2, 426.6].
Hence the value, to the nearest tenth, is -2.1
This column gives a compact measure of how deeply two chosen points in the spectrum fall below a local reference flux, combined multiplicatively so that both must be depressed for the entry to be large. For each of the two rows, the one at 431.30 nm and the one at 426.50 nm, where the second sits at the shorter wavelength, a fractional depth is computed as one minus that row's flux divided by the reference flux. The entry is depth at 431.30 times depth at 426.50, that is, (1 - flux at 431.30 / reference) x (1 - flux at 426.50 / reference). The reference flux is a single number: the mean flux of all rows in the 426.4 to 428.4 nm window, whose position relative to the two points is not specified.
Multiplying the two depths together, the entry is -0.021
